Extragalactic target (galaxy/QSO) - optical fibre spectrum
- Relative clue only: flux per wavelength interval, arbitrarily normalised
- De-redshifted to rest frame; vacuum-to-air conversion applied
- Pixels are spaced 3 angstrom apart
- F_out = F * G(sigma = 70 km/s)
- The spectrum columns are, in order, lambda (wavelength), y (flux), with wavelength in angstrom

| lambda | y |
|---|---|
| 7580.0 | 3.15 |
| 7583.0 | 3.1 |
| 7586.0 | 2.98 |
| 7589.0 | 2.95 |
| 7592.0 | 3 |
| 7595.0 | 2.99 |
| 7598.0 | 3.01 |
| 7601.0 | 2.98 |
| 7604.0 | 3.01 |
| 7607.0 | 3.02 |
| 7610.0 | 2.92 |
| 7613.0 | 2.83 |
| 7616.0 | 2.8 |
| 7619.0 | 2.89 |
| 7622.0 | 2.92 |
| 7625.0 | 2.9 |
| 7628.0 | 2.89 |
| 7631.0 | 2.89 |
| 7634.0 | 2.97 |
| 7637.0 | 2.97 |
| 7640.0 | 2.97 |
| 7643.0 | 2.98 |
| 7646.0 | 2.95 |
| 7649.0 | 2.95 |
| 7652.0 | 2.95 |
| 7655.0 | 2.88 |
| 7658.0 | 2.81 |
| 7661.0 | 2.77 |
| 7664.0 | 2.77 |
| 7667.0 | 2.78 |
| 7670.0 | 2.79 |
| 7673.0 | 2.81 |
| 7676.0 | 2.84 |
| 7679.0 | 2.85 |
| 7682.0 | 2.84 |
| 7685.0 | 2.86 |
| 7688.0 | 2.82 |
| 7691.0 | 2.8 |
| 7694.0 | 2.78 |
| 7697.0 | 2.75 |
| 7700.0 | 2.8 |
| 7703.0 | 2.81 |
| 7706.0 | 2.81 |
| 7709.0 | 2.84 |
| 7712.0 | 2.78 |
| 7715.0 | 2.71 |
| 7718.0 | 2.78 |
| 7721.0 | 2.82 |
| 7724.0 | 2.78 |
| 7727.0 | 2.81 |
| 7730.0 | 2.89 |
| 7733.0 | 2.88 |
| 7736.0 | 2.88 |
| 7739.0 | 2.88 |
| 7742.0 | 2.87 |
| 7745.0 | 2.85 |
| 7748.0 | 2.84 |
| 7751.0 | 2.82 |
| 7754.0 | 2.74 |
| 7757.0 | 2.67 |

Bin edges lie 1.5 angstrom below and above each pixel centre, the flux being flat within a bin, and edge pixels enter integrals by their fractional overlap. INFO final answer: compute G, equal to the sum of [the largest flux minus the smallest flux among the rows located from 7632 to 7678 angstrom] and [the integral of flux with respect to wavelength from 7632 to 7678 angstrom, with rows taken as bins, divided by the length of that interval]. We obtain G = 3.09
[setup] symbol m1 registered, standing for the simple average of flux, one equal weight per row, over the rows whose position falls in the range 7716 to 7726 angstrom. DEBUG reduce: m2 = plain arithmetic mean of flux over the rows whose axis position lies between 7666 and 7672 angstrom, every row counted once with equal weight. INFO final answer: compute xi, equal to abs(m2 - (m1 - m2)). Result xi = 2.78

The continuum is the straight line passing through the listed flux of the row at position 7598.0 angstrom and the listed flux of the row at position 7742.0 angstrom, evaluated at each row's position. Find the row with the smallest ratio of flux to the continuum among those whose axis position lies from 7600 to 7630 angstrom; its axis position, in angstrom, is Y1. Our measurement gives 7616.0 angstrom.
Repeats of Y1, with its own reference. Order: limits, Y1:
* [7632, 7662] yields 7661.0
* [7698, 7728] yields 7715.0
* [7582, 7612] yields 7610.0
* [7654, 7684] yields 7661.0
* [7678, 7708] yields 7697.0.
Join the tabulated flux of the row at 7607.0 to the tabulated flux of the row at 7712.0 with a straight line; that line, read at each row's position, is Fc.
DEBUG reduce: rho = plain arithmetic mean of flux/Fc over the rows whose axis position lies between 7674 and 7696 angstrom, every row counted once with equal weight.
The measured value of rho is 0.995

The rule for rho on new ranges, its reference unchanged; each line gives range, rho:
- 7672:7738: 1.007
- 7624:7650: 0.997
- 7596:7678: 0.982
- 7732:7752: 1.055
